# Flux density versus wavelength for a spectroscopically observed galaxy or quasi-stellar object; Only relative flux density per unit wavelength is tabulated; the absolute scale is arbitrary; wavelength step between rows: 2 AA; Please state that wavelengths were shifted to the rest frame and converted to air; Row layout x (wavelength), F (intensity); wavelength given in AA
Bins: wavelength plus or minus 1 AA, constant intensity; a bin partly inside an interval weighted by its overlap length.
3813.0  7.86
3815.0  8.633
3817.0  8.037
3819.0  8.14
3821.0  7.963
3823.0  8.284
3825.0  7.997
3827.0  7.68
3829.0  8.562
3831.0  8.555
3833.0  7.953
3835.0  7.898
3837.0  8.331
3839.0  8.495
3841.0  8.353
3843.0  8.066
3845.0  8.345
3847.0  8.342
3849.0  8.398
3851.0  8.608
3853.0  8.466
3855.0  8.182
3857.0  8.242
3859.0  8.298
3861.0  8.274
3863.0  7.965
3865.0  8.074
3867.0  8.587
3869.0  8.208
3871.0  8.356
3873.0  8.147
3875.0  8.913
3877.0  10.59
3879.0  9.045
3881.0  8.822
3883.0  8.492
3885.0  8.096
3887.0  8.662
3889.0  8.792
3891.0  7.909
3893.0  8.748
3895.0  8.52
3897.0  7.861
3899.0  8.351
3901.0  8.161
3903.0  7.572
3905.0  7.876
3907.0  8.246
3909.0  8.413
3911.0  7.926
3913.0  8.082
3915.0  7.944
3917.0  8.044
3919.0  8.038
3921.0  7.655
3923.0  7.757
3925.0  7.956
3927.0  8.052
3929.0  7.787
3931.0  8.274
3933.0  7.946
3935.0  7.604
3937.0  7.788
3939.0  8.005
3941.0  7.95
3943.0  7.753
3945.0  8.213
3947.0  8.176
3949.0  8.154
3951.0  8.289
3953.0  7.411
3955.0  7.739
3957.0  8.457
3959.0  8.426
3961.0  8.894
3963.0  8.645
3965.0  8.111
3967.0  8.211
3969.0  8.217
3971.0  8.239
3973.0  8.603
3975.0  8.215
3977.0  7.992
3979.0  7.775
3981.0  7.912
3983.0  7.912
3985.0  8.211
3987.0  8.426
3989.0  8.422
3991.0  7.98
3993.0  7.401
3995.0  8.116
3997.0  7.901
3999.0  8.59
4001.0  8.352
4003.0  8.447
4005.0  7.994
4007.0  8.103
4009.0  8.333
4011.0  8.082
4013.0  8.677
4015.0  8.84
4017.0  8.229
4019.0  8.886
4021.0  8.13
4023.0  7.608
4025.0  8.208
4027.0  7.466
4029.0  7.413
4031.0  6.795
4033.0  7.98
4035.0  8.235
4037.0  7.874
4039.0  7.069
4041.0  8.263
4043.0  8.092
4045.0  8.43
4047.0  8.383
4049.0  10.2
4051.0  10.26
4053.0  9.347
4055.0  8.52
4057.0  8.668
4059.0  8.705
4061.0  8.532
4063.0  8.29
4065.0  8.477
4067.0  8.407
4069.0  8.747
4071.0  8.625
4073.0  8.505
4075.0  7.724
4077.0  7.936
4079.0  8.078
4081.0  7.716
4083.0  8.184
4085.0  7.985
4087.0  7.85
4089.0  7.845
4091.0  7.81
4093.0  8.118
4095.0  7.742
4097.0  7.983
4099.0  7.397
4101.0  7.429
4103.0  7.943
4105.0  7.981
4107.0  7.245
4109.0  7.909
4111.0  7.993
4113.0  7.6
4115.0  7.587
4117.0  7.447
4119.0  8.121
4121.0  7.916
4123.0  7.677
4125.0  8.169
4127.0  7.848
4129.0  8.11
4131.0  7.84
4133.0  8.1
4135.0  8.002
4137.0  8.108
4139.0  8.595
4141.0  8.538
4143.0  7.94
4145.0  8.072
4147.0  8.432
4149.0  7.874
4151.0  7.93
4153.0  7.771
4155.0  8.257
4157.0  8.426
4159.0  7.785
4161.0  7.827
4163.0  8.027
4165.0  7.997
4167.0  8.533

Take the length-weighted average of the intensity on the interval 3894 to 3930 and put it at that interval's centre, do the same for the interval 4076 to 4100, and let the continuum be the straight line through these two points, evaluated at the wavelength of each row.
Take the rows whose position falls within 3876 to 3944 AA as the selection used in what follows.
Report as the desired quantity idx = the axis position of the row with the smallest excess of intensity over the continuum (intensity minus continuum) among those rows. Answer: 3903.0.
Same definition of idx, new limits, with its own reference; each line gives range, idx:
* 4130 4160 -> 4153.0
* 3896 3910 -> 3903.0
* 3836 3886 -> 3863.0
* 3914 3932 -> 3921.0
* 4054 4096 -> 4081.0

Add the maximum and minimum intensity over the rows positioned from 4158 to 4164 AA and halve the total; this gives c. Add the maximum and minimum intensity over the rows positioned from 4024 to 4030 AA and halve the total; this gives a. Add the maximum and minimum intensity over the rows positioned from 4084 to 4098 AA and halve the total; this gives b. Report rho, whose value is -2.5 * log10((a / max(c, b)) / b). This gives 2.26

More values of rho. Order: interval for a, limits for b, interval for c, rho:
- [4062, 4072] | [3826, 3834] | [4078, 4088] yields 2.22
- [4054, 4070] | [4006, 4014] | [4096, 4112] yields 2.29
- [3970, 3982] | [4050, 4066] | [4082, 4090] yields 2.55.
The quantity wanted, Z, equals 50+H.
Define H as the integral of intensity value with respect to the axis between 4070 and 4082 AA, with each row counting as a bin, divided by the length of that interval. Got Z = 58.1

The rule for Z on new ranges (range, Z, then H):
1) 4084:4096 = 57.9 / 7.89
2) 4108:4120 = 57.8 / 7.78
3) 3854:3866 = 58.2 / 8.17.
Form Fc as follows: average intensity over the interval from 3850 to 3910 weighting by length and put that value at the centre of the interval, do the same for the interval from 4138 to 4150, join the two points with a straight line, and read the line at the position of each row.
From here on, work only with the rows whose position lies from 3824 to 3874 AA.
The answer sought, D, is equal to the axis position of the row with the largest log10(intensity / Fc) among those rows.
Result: 3851.0 AA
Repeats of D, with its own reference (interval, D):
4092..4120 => 4119.0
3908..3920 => 3909.0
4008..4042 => 4019.0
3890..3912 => 3893.0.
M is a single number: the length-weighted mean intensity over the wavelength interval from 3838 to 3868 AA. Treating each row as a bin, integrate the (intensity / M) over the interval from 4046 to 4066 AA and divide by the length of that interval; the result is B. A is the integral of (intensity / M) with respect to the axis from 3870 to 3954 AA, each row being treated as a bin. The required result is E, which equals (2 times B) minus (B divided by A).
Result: 2.14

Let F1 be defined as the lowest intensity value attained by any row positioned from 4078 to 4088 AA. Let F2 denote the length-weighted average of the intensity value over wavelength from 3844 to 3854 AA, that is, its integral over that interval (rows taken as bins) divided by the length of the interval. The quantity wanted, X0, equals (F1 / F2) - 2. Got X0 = -1.08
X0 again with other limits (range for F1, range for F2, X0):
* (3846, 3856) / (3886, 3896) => -1.04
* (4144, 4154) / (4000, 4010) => -1.06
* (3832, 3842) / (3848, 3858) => -1.06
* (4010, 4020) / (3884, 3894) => -1.04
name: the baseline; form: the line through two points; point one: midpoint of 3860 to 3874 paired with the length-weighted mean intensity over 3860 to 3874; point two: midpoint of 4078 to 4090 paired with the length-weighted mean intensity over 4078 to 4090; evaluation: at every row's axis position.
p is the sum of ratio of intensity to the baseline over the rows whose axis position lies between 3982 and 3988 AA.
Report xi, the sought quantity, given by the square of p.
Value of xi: 9.2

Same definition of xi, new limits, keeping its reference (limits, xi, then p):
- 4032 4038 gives 9.0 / 3.01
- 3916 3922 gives 8.5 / 2.91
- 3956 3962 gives 10.1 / 3.18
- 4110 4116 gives 8.6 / 2.93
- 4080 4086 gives 9.0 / 3.01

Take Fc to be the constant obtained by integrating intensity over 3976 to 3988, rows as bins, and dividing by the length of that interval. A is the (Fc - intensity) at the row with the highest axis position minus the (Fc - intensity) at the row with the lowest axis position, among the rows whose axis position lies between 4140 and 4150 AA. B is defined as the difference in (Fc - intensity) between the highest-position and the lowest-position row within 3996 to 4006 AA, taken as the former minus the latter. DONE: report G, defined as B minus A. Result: -0.8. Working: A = 0.7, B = -0.09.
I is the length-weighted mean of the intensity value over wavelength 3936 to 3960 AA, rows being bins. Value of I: 8.03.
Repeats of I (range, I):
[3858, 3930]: 8.28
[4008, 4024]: 8.35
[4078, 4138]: 7.86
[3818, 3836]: 8.11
